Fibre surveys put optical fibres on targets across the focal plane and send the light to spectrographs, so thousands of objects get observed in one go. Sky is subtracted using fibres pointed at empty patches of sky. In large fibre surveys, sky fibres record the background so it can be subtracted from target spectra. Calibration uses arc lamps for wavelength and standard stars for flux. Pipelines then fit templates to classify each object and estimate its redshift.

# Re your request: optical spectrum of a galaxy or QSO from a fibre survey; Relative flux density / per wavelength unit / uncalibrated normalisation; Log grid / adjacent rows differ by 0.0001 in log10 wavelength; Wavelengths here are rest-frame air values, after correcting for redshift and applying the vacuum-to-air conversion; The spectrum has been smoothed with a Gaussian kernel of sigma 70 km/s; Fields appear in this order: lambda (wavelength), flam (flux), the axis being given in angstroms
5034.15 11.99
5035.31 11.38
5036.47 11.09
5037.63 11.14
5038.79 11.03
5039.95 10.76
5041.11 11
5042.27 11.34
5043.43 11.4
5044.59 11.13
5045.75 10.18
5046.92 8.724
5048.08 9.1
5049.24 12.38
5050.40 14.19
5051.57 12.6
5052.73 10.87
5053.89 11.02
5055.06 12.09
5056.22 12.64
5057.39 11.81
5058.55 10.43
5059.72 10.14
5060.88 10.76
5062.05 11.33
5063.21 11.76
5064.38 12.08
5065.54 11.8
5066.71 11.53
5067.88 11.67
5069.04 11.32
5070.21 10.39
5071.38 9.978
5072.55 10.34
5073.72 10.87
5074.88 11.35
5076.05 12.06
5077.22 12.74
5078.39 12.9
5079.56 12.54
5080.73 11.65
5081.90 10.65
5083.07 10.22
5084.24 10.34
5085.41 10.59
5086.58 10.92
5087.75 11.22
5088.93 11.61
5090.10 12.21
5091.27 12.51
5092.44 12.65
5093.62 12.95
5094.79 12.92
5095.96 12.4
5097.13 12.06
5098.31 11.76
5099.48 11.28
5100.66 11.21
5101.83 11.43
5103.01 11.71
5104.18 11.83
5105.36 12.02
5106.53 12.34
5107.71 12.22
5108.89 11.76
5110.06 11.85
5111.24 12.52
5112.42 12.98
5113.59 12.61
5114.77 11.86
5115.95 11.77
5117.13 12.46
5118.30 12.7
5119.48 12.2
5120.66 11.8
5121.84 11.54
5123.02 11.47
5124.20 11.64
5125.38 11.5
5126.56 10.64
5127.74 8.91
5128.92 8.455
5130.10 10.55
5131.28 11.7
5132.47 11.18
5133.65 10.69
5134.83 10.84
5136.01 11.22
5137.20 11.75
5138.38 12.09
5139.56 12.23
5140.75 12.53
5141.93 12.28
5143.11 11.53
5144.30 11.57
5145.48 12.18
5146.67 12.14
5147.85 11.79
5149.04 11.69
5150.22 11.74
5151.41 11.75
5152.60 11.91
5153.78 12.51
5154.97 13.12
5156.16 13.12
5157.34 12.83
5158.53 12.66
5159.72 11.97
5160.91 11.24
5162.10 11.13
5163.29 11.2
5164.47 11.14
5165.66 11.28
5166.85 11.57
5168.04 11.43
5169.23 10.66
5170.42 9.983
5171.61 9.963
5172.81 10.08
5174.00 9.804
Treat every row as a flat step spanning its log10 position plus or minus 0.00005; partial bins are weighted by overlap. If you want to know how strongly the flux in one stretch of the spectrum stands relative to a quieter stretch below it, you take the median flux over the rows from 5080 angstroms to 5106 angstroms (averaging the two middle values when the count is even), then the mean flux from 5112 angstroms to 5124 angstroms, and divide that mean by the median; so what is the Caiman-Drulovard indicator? 1.04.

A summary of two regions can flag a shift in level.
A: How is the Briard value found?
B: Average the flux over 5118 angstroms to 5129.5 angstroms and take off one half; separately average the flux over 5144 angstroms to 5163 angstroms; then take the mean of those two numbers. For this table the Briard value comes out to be 11.3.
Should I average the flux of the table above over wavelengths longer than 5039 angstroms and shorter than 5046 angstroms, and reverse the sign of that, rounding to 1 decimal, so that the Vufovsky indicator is -11.0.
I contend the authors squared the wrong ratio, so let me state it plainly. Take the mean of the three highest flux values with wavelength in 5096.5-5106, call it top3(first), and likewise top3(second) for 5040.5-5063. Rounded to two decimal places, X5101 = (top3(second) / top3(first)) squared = 1.21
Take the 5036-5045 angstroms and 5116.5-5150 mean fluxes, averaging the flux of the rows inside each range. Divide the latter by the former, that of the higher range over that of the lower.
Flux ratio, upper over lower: 1.03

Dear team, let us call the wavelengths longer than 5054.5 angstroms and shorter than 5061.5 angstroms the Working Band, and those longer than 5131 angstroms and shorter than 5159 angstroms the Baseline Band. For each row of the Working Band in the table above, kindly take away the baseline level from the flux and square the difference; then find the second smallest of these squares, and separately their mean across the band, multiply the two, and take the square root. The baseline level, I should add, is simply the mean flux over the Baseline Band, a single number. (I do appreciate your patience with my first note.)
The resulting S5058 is 0.17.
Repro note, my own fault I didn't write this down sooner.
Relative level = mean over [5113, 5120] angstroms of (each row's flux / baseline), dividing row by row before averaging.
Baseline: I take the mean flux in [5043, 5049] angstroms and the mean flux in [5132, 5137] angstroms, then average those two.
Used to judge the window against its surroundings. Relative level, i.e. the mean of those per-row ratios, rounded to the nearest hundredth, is 1.16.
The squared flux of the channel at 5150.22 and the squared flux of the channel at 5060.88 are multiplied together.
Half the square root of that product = 63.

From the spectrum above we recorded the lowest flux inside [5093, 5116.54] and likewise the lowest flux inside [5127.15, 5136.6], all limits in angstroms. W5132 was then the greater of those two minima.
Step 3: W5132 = 11.2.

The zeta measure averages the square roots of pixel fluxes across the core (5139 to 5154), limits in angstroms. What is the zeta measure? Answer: 3.46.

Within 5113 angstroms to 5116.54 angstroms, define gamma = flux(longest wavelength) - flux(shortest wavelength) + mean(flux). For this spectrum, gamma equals 11.2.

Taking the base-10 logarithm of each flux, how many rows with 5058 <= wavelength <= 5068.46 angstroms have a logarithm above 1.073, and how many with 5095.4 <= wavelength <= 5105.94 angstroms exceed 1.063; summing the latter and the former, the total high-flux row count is 7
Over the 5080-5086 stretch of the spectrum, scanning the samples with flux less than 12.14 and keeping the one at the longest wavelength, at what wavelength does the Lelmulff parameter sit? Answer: 5085.41 angstroms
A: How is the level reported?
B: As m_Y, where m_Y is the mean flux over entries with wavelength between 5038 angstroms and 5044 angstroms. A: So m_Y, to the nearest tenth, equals 11.1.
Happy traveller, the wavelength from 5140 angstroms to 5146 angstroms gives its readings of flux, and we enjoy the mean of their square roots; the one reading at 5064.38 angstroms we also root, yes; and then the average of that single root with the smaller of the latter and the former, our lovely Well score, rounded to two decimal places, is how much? 3.47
